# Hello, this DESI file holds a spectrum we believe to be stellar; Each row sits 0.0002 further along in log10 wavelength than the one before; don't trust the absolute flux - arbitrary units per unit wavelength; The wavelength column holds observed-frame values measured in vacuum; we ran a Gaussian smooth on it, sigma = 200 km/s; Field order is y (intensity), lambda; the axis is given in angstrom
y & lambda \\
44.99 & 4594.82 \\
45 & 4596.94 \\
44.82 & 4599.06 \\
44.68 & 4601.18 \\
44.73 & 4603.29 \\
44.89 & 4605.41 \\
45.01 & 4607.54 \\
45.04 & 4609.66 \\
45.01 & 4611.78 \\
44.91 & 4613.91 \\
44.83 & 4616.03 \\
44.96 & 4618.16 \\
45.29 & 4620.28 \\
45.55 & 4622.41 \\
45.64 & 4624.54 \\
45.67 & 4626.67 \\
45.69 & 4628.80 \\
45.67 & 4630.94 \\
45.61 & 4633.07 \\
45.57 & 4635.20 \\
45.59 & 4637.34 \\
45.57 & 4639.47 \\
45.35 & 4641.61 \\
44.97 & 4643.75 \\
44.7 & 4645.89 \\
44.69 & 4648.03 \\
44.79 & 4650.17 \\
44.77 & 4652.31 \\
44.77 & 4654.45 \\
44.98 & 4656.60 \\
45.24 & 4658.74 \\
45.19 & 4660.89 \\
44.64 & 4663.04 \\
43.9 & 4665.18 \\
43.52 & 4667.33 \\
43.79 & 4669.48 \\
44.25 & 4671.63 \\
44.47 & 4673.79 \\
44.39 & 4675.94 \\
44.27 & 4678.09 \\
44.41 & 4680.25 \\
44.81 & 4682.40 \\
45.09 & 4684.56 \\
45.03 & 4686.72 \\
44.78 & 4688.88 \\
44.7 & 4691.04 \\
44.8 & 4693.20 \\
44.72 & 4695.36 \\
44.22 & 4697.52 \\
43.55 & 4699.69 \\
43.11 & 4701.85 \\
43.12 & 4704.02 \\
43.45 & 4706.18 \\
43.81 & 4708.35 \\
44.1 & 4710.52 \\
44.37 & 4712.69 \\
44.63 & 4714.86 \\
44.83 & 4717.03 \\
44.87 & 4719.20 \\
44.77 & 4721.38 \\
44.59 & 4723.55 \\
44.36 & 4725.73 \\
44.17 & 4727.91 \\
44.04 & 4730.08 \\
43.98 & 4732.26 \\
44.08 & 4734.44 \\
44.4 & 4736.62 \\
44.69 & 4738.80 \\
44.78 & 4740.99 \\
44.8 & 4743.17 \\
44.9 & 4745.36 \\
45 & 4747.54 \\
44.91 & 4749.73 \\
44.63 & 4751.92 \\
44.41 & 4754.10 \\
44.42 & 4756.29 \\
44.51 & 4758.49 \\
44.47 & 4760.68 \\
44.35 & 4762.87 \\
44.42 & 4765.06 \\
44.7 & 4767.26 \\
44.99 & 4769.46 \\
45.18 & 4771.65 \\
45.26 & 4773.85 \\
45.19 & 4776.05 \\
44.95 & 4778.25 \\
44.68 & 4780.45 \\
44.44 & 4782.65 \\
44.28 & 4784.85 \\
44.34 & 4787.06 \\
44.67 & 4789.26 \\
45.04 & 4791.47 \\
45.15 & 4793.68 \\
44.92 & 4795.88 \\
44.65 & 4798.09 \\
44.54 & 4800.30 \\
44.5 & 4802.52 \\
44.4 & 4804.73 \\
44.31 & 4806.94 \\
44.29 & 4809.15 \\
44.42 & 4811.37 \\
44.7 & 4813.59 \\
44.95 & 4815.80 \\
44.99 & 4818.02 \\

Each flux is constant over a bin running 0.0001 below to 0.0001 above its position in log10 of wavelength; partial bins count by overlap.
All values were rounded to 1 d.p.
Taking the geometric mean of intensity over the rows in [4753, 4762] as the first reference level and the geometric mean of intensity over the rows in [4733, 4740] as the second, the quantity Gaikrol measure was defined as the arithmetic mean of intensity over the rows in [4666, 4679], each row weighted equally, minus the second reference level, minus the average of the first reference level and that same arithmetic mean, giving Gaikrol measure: -44.6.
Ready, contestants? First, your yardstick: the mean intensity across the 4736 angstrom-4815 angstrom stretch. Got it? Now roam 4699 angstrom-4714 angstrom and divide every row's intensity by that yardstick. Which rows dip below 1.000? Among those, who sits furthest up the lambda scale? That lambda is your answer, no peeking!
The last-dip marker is 4712.69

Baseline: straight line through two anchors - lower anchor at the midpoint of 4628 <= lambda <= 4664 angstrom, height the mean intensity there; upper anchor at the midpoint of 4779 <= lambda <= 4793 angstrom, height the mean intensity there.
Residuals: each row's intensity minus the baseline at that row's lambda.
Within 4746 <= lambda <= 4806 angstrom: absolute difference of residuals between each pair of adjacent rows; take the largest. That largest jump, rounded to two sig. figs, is 0.38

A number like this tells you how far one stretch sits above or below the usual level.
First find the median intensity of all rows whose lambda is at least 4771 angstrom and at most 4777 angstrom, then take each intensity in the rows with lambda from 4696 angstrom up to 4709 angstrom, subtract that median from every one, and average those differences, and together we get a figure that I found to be -1.6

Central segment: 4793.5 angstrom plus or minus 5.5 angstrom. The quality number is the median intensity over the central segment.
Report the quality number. 44.9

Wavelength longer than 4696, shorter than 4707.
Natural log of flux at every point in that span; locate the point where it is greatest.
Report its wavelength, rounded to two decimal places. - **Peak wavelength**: 4697.52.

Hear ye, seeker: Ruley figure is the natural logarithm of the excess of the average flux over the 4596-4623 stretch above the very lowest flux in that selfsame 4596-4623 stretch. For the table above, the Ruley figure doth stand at -1.2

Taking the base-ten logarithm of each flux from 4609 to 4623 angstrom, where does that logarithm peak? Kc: 4622.41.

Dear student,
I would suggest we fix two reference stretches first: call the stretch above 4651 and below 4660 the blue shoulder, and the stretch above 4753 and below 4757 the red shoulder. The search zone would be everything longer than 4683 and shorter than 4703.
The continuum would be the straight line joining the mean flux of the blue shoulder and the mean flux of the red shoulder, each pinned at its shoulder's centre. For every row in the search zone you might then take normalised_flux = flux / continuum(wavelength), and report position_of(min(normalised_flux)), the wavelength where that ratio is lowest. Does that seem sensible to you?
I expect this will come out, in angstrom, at 4701.85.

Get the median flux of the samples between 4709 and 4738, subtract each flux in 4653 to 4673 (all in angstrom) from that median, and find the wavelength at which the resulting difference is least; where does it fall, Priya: 4658.74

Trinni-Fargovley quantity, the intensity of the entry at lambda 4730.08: 44.04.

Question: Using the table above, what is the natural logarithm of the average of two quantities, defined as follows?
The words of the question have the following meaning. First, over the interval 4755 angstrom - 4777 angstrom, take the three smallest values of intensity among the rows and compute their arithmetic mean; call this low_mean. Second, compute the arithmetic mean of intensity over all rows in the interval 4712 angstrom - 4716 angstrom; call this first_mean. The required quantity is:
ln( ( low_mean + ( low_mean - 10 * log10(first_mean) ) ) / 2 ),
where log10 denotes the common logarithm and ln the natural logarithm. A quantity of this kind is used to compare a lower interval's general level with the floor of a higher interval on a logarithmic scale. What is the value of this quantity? 3.59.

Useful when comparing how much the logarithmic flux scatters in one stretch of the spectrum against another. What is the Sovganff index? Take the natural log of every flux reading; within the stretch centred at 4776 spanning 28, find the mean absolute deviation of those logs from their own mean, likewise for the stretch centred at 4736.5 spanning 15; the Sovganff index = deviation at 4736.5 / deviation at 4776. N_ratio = 1.1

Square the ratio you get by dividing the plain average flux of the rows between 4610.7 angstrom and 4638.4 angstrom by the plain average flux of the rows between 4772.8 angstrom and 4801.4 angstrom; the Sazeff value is 1.03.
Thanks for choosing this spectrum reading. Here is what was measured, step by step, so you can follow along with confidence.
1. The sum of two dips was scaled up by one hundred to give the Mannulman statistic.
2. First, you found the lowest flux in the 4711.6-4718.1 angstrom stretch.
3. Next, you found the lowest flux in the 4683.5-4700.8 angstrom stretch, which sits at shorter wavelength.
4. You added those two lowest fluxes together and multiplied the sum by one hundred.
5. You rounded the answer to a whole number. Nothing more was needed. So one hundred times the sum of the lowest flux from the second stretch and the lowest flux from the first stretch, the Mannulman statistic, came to 8792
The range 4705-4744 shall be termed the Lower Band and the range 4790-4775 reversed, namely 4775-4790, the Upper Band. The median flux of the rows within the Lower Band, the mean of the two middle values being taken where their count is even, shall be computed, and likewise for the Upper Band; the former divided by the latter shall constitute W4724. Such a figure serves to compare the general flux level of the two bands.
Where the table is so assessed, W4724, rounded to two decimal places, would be 0.99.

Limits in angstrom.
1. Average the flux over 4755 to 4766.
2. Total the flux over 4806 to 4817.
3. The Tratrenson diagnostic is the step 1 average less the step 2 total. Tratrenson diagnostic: -178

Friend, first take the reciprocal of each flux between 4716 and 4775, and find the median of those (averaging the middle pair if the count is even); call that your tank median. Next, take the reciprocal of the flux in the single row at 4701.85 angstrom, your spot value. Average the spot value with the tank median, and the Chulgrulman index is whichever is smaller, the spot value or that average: 0.0228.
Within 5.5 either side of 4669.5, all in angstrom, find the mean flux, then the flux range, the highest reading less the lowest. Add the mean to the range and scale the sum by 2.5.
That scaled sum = 112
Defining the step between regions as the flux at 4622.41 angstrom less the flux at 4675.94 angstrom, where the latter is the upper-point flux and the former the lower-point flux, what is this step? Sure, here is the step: 1.2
